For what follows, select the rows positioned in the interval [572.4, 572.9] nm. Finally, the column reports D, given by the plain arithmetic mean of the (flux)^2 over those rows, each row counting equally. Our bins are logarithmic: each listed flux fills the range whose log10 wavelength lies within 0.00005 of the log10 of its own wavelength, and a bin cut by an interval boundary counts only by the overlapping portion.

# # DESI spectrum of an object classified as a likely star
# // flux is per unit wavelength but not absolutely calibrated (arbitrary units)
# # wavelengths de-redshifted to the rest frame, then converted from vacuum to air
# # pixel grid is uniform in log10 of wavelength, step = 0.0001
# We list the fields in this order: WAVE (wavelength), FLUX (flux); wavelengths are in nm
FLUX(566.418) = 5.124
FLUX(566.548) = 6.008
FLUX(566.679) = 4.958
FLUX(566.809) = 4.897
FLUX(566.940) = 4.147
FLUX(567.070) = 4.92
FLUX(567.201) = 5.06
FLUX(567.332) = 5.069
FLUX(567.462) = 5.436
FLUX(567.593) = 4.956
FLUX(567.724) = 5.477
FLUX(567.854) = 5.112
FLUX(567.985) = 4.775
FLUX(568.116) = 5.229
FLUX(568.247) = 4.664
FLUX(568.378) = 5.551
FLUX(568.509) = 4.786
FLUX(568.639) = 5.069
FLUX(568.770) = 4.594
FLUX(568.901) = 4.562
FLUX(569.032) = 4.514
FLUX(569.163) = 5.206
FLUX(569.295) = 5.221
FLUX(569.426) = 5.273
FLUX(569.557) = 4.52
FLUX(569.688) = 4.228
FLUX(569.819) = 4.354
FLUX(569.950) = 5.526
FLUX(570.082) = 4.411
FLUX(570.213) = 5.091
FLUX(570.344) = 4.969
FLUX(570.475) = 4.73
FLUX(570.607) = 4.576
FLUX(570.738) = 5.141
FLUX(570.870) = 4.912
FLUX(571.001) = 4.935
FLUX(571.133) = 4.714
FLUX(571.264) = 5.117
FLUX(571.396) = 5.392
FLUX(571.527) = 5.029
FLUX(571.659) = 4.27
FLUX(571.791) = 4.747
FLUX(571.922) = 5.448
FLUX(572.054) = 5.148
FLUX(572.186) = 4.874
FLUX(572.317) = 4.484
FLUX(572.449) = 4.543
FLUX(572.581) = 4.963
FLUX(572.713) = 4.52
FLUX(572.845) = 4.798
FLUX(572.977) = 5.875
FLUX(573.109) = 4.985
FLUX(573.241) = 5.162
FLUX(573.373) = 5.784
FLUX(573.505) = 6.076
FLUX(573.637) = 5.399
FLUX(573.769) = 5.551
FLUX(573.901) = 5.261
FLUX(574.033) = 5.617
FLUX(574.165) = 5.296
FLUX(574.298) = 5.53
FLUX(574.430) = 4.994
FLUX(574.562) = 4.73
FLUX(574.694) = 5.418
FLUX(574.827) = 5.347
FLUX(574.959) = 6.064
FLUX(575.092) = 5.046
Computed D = 22.2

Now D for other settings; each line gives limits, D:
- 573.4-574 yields 31.1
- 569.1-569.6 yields 25.6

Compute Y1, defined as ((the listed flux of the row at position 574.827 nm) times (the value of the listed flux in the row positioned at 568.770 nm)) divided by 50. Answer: 0.491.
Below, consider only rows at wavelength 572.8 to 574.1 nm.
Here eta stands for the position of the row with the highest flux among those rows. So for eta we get 573.505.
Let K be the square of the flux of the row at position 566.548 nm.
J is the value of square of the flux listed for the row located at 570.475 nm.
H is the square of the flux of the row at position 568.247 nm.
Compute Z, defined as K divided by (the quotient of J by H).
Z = 35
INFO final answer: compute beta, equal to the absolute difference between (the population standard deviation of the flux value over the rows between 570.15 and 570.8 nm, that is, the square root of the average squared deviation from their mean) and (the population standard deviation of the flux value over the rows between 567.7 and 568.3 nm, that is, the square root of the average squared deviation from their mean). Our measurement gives 0.08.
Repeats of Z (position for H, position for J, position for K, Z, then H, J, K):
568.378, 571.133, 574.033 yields 44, 31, 22.2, 32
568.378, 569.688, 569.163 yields 47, 31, 17.9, 27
